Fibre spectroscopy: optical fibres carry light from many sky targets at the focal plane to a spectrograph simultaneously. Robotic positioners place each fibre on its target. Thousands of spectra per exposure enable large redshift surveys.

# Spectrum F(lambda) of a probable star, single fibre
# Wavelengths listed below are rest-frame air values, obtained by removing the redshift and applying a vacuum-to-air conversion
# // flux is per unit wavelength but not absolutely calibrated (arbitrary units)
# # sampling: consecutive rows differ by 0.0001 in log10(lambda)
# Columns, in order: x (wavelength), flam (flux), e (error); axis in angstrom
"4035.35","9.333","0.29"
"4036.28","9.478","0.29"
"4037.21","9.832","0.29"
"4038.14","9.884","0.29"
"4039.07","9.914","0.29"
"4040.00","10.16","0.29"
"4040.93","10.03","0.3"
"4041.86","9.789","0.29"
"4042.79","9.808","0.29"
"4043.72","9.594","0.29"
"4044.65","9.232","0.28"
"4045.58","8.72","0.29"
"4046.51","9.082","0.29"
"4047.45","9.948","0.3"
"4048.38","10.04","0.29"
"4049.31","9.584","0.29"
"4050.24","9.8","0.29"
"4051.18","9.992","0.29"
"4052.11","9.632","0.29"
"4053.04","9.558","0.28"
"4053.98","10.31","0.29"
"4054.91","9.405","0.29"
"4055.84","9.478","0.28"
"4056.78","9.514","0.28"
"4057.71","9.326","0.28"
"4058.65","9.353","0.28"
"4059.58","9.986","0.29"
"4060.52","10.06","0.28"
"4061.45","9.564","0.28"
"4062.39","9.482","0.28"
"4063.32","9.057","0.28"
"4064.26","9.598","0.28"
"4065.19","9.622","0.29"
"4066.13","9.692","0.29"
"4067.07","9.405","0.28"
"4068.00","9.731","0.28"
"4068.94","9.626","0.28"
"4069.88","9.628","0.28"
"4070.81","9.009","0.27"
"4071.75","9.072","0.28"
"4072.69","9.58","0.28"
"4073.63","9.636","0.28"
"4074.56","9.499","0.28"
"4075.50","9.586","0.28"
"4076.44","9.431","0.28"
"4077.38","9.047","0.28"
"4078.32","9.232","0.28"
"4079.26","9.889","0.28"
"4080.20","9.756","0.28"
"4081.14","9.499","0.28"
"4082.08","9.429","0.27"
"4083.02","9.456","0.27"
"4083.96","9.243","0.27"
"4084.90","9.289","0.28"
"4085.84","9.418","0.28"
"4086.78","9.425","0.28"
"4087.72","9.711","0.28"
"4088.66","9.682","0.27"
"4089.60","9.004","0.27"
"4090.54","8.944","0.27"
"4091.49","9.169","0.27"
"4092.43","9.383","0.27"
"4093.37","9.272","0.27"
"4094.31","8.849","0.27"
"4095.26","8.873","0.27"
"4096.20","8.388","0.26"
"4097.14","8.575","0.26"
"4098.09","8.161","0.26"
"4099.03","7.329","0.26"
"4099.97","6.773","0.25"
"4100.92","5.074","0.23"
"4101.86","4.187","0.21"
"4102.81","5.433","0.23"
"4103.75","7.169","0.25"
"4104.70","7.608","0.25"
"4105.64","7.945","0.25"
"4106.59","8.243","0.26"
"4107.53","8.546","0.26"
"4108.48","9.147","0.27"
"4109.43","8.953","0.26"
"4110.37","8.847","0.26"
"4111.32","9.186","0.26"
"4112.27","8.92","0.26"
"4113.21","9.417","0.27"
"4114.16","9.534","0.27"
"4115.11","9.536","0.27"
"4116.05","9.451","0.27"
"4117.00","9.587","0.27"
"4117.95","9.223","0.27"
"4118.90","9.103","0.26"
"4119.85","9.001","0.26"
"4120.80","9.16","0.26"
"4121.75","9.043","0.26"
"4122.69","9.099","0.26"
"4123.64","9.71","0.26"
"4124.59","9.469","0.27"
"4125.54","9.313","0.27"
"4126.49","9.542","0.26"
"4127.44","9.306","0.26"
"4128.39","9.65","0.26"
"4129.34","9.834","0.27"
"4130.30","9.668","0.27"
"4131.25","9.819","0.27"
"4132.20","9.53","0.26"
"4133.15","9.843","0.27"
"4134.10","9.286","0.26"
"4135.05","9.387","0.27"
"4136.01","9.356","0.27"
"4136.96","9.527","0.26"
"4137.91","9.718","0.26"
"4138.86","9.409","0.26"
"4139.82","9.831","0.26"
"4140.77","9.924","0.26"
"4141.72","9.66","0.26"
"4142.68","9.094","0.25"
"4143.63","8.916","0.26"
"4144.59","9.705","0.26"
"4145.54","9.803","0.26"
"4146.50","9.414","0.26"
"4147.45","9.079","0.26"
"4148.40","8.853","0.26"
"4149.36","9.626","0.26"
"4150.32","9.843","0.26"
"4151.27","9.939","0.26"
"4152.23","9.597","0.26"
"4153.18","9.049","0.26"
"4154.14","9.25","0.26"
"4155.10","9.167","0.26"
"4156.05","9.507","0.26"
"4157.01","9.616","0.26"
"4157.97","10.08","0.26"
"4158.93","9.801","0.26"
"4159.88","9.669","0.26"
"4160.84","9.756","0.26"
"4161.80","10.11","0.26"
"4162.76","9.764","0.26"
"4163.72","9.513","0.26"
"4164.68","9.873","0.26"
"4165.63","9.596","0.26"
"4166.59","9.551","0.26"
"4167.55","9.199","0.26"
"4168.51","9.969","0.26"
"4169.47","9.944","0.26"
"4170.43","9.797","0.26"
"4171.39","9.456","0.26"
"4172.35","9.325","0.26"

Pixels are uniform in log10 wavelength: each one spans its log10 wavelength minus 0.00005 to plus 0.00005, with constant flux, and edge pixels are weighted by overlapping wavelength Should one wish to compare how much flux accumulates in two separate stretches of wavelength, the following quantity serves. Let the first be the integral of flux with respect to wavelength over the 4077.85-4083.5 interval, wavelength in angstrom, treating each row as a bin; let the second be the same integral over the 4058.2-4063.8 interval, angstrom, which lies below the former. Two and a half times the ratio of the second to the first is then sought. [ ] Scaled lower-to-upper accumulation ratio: 2.5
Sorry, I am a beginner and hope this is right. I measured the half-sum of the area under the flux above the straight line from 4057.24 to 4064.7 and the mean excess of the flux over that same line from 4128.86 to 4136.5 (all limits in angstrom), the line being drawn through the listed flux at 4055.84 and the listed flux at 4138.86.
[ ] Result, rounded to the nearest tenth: 0.4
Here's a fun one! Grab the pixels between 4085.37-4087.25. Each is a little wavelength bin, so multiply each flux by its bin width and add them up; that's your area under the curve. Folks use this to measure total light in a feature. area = 17.7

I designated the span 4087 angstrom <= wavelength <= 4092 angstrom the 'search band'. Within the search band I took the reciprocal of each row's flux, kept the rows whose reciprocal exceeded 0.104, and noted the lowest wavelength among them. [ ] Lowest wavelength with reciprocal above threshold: 4089.60 angstrom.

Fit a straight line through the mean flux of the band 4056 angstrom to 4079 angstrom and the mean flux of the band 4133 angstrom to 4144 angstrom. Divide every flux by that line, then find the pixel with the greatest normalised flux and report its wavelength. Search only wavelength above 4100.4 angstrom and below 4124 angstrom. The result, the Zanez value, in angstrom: 4123.64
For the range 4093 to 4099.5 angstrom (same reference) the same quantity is 4093.37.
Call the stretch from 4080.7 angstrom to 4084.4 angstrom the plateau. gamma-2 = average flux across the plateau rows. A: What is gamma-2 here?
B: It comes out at 9.41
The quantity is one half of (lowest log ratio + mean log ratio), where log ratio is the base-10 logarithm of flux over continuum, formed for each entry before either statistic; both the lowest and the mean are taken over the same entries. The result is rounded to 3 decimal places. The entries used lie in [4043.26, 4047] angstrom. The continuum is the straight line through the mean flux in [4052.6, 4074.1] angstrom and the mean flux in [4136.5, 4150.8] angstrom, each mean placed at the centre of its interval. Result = -0.030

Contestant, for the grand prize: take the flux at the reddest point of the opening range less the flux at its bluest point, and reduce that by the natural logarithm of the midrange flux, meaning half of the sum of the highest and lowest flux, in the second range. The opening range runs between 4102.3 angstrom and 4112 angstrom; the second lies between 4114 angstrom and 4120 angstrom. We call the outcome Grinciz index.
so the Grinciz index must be 1.52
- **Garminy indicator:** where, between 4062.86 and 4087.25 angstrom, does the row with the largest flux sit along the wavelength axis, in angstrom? 4079.26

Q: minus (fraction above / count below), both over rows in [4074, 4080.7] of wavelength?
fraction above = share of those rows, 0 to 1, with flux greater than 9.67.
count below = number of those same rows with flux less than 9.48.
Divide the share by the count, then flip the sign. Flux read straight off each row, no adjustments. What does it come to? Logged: -0.10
